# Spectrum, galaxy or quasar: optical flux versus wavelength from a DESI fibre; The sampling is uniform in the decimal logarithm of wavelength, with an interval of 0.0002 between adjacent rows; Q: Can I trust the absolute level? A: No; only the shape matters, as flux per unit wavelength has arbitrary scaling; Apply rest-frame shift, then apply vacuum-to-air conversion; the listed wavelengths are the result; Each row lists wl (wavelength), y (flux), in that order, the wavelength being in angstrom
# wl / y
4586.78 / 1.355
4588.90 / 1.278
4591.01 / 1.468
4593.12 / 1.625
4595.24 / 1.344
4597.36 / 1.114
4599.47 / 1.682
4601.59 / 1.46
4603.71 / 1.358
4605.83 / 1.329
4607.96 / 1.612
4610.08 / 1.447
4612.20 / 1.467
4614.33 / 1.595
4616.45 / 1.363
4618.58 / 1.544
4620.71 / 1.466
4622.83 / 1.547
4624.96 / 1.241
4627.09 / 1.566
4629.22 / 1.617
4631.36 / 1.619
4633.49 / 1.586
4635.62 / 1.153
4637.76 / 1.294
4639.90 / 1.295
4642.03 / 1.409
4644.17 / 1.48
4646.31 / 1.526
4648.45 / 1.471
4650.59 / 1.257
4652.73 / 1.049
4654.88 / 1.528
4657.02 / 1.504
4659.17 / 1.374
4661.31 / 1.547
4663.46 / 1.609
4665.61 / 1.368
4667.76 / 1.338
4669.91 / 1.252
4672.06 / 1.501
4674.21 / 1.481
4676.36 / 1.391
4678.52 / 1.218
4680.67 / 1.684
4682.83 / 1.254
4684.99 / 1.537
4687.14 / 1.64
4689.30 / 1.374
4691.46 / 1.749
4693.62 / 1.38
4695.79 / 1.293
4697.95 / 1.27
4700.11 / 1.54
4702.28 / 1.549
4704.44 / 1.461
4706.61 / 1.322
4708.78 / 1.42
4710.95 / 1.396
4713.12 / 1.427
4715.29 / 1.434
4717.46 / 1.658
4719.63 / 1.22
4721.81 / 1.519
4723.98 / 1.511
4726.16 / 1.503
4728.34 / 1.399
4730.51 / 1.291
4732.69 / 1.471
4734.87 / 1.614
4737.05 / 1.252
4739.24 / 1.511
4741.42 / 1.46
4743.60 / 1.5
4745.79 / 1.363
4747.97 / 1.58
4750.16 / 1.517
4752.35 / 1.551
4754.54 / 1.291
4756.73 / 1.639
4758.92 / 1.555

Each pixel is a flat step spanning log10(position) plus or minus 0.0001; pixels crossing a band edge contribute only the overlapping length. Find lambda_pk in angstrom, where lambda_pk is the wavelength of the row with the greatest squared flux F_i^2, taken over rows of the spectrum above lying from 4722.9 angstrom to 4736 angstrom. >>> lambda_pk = 4734.87 angstrom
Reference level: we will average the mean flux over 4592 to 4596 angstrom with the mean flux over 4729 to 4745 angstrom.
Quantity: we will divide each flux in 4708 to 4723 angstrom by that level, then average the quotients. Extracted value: 0.98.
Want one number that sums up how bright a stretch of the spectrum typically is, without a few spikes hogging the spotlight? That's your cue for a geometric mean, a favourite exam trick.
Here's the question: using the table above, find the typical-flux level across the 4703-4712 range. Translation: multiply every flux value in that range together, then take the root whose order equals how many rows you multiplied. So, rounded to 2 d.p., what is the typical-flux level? 1.40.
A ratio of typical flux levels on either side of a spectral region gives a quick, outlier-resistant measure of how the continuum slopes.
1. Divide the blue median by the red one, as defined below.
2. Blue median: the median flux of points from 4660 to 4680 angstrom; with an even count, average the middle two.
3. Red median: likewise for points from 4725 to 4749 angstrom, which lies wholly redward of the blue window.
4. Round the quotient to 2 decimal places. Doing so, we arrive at 0.95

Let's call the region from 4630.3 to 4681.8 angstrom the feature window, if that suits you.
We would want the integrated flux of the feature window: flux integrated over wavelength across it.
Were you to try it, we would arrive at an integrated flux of 72.8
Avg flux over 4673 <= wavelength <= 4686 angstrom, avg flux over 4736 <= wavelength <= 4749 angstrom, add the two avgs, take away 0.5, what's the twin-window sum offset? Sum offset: 2.37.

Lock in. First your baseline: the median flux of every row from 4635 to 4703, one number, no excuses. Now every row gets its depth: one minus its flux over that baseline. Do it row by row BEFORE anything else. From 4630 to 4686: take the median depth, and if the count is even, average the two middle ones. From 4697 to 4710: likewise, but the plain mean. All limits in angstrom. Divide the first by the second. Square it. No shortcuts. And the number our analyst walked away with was 2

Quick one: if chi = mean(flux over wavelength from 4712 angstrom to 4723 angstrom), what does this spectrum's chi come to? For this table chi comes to 1.45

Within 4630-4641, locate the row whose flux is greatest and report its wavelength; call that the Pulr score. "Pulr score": 4631.36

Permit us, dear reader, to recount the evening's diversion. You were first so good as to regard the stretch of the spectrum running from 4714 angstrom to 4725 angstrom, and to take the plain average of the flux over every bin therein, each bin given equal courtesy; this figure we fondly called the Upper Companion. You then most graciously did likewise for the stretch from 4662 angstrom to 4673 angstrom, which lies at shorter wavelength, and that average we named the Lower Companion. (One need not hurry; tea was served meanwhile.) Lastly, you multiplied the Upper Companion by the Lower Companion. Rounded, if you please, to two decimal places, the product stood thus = 2.08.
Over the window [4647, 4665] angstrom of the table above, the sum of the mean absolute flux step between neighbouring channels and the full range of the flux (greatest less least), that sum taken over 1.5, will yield 0.50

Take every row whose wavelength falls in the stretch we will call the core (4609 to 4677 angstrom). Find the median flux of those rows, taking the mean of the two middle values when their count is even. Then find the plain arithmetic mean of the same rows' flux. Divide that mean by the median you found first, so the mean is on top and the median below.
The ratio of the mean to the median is 0.976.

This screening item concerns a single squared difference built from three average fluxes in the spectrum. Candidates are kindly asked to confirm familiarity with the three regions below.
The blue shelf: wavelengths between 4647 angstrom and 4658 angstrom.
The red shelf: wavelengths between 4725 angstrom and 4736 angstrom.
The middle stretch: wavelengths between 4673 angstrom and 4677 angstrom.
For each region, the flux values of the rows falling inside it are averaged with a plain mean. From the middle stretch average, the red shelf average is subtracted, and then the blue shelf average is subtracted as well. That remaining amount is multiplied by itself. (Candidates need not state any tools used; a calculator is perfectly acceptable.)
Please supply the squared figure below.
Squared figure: 1.9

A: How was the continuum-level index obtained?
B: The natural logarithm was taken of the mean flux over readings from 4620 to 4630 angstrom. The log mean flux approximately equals 0.40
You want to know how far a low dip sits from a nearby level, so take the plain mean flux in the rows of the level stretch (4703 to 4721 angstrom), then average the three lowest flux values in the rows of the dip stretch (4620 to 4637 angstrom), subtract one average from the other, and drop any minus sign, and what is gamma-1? 0.13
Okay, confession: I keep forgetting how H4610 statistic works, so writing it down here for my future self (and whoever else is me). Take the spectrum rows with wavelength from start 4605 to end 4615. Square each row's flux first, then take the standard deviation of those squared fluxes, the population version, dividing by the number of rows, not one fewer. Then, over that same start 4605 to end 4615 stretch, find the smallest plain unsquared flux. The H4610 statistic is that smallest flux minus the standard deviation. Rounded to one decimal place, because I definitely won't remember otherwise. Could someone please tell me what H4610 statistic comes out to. 1.0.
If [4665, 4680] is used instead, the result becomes 1.0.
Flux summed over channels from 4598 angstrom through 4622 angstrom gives 16.3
